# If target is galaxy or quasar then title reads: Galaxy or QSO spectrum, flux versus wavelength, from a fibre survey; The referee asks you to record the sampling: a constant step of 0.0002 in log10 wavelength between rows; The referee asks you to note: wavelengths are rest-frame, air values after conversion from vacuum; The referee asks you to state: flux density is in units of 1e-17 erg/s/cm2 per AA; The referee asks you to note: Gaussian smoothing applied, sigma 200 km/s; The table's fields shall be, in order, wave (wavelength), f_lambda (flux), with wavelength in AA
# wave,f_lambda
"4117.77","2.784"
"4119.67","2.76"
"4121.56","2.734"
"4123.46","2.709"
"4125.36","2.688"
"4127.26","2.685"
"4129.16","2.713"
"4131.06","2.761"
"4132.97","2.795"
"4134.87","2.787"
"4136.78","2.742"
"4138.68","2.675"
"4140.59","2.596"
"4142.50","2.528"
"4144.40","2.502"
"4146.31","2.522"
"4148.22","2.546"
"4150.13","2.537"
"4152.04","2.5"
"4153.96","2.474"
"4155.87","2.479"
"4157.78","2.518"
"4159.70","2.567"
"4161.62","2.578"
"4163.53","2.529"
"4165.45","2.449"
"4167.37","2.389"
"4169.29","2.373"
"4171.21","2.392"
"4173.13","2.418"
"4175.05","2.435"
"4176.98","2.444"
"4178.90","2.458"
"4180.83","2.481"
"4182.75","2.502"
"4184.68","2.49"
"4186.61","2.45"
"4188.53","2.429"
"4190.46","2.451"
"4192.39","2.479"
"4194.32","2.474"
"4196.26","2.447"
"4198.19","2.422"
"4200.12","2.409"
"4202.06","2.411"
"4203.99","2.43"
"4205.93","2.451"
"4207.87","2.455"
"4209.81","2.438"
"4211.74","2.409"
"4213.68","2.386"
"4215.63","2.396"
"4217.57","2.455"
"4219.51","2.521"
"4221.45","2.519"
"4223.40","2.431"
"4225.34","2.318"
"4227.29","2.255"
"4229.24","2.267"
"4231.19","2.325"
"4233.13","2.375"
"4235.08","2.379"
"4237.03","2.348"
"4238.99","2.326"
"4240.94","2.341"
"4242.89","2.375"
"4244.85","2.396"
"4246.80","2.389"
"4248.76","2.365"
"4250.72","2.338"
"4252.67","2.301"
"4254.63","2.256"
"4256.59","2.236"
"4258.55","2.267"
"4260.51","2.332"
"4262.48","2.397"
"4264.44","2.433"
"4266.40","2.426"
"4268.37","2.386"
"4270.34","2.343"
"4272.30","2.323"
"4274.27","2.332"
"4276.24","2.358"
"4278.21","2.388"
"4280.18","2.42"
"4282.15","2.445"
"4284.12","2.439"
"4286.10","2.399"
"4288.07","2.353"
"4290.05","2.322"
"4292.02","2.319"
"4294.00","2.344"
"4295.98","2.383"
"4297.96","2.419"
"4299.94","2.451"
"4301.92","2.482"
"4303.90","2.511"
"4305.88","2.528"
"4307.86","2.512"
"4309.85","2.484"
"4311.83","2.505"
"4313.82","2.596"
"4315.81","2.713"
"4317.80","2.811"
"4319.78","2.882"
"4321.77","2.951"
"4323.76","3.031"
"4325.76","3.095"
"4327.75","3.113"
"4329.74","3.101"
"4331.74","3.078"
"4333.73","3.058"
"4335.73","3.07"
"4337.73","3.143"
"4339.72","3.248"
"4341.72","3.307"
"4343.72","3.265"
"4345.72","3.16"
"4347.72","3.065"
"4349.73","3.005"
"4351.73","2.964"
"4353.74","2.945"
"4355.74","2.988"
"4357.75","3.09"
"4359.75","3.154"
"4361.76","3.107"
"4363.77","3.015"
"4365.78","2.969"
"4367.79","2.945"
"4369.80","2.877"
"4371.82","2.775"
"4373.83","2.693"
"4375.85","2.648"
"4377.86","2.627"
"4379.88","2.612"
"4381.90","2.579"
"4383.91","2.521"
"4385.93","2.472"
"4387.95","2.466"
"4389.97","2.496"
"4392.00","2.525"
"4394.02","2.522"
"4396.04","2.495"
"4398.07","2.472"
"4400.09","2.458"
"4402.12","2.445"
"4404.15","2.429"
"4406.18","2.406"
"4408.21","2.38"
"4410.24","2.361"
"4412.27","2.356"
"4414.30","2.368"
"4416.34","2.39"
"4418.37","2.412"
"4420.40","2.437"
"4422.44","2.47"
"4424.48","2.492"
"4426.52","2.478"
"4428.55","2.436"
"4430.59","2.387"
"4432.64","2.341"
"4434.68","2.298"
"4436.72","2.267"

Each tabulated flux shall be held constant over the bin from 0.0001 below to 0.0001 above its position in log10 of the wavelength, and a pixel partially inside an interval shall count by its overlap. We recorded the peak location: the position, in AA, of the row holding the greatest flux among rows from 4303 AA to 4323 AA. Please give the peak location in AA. 4321.77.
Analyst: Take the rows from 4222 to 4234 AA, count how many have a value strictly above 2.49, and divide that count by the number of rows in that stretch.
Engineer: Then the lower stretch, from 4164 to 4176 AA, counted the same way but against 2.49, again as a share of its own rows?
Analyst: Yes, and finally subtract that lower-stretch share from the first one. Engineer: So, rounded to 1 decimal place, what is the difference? 0.0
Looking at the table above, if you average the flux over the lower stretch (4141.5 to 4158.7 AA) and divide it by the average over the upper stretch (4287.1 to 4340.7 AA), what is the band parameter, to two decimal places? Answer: 0.92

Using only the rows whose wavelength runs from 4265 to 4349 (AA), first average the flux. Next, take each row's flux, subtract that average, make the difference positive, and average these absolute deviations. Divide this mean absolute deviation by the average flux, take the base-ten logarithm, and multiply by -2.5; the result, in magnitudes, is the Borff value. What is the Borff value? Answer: 2.3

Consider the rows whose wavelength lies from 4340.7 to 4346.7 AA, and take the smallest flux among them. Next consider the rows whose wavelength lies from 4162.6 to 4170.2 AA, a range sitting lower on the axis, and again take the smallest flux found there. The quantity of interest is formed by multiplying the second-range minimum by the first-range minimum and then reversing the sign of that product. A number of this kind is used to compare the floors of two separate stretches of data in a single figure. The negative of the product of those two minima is -7.5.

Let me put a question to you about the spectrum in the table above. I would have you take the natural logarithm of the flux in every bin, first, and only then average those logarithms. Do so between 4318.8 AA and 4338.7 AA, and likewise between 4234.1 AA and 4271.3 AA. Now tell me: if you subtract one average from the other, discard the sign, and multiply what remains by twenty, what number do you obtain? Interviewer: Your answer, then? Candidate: 5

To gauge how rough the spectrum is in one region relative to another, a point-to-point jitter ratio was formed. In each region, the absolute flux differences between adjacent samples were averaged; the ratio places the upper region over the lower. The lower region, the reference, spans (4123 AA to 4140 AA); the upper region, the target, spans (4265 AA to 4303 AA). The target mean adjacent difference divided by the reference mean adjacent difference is 0.90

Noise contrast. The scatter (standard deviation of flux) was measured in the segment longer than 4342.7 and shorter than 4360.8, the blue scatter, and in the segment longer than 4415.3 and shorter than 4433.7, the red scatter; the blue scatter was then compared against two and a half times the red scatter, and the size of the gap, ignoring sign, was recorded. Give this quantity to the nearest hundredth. 0.02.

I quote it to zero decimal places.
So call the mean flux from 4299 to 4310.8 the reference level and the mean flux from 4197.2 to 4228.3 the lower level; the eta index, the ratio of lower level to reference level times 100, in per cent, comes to 97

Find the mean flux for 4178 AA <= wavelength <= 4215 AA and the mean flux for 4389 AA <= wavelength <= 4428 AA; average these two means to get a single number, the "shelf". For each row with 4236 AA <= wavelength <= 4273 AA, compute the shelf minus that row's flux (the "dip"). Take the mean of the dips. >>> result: 0.10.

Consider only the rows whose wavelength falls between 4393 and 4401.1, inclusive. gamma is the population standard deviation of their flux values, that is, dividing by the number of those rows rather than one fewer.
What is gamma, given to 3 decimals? 0.024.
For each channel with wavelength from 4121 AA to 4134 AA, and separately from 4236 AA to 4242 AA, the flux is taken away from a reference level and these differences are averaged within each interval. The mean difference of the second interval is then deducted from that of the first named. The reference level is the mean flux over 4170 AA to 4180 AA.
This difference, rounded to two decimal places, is -0.39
